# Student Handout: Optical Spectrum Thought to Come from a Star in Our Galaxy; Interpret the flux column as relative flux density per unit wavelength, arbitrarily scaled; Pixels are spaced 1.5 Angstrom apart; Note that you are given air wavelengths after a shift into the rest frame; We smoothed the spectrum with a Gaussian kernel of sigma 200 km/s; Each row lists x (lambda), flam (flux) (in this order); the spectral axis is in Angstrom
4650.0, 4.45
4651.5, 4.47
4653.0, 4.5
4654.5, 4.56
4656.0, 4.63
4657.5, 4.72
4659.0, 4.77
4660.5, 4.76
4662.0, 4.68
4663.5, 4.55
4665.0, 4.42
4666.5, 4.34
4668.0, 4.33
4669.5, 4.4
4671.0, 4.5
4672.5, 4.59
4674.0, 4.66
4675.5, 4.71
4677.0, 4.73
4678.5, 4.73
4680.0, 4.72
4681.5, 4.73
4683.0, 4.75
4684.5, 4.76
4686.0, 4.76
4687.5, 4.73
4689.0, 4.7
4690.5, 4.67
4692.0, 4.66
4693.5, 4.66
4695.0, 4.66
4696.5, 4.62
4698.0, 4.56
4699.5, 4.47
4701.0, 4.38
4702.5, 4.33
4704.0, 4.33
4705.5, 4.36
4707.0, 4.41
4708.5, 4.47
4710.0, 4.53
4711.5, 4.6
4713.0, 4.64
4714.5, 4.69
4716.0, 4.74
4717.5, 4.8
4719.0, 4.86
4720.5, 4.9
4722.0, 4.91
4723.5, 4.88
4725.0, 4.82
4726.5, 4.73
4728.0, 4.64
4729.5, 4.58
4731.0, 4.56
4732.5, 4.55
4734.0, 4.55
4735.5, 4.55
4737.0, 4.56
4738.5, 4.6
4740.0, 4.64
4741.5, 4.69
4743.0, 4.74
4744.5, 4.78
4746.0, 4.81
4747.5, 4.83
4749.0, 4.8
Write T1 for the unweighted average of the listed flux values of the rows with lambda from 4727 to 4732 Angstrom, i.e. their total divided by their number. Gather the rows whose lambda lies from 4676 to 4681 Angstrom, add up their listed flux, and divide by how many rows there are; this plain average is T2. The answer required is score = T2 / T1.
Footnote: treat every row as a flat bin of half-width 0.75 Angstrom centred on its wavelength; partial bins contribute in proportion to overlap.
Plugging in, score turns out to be 1.03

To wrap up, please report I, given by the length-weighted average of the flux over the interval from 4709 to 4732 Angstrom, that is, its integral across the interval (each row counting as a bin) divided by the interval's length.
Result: 4.72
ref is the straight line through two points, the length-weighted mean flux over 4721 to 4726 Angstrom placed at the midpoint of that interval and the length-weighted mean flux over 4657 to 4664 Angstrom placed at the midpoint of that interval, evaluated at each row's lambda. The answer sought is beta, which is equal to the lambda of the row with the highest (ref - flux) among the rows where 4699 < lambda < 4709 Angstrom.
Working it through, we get 4704.0 Angstrom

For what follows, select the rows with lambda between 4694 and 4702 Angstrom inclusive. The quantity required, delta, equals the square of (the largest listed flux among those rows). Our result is 21.7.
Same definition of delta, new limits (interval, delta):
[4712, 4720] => 23.6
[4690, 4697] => 21.8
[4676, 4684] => 22.6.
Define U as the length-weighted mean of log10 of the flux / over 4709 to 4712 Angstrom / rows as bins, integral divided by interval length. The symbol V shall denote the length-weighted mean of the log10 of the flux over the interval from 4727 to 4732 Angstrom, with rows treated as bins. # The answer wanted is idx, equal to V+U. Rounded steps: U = 0.658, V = 0.663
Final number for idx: 1.321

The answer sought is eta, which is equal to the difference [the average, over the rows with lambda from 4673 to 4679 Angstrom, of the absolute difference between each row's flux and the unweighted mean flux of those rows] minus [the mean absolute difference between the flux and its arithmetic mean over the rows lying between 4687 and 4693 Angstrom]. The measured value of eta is 0.00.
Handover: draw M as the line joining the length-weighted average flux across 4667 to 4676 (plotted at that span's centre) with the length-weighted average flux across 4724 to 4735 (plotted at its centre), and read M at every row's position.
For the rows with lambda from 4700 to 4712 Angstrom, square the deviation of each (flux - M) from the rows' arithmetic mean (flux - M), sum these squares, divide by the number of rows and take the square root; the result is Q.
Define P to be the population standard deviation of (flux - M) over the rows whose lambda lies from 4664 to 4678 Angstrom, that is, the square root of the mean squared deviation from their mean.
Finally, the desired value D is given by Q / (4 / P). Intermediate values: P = 0.14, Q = 0.086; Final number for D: 0.0030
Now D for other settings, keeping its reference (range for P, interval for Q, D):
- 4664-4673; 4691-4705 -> 0.0031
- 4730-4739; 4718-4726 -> 0.0001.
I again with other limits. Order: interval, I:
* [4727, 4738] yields 4.57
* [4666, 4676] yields 4.50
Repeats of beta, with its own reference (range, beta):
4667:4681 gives 4668.0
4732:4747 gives 4735.5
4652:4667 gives 4666.5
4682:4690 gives 4689.0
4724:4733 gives 4732.5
